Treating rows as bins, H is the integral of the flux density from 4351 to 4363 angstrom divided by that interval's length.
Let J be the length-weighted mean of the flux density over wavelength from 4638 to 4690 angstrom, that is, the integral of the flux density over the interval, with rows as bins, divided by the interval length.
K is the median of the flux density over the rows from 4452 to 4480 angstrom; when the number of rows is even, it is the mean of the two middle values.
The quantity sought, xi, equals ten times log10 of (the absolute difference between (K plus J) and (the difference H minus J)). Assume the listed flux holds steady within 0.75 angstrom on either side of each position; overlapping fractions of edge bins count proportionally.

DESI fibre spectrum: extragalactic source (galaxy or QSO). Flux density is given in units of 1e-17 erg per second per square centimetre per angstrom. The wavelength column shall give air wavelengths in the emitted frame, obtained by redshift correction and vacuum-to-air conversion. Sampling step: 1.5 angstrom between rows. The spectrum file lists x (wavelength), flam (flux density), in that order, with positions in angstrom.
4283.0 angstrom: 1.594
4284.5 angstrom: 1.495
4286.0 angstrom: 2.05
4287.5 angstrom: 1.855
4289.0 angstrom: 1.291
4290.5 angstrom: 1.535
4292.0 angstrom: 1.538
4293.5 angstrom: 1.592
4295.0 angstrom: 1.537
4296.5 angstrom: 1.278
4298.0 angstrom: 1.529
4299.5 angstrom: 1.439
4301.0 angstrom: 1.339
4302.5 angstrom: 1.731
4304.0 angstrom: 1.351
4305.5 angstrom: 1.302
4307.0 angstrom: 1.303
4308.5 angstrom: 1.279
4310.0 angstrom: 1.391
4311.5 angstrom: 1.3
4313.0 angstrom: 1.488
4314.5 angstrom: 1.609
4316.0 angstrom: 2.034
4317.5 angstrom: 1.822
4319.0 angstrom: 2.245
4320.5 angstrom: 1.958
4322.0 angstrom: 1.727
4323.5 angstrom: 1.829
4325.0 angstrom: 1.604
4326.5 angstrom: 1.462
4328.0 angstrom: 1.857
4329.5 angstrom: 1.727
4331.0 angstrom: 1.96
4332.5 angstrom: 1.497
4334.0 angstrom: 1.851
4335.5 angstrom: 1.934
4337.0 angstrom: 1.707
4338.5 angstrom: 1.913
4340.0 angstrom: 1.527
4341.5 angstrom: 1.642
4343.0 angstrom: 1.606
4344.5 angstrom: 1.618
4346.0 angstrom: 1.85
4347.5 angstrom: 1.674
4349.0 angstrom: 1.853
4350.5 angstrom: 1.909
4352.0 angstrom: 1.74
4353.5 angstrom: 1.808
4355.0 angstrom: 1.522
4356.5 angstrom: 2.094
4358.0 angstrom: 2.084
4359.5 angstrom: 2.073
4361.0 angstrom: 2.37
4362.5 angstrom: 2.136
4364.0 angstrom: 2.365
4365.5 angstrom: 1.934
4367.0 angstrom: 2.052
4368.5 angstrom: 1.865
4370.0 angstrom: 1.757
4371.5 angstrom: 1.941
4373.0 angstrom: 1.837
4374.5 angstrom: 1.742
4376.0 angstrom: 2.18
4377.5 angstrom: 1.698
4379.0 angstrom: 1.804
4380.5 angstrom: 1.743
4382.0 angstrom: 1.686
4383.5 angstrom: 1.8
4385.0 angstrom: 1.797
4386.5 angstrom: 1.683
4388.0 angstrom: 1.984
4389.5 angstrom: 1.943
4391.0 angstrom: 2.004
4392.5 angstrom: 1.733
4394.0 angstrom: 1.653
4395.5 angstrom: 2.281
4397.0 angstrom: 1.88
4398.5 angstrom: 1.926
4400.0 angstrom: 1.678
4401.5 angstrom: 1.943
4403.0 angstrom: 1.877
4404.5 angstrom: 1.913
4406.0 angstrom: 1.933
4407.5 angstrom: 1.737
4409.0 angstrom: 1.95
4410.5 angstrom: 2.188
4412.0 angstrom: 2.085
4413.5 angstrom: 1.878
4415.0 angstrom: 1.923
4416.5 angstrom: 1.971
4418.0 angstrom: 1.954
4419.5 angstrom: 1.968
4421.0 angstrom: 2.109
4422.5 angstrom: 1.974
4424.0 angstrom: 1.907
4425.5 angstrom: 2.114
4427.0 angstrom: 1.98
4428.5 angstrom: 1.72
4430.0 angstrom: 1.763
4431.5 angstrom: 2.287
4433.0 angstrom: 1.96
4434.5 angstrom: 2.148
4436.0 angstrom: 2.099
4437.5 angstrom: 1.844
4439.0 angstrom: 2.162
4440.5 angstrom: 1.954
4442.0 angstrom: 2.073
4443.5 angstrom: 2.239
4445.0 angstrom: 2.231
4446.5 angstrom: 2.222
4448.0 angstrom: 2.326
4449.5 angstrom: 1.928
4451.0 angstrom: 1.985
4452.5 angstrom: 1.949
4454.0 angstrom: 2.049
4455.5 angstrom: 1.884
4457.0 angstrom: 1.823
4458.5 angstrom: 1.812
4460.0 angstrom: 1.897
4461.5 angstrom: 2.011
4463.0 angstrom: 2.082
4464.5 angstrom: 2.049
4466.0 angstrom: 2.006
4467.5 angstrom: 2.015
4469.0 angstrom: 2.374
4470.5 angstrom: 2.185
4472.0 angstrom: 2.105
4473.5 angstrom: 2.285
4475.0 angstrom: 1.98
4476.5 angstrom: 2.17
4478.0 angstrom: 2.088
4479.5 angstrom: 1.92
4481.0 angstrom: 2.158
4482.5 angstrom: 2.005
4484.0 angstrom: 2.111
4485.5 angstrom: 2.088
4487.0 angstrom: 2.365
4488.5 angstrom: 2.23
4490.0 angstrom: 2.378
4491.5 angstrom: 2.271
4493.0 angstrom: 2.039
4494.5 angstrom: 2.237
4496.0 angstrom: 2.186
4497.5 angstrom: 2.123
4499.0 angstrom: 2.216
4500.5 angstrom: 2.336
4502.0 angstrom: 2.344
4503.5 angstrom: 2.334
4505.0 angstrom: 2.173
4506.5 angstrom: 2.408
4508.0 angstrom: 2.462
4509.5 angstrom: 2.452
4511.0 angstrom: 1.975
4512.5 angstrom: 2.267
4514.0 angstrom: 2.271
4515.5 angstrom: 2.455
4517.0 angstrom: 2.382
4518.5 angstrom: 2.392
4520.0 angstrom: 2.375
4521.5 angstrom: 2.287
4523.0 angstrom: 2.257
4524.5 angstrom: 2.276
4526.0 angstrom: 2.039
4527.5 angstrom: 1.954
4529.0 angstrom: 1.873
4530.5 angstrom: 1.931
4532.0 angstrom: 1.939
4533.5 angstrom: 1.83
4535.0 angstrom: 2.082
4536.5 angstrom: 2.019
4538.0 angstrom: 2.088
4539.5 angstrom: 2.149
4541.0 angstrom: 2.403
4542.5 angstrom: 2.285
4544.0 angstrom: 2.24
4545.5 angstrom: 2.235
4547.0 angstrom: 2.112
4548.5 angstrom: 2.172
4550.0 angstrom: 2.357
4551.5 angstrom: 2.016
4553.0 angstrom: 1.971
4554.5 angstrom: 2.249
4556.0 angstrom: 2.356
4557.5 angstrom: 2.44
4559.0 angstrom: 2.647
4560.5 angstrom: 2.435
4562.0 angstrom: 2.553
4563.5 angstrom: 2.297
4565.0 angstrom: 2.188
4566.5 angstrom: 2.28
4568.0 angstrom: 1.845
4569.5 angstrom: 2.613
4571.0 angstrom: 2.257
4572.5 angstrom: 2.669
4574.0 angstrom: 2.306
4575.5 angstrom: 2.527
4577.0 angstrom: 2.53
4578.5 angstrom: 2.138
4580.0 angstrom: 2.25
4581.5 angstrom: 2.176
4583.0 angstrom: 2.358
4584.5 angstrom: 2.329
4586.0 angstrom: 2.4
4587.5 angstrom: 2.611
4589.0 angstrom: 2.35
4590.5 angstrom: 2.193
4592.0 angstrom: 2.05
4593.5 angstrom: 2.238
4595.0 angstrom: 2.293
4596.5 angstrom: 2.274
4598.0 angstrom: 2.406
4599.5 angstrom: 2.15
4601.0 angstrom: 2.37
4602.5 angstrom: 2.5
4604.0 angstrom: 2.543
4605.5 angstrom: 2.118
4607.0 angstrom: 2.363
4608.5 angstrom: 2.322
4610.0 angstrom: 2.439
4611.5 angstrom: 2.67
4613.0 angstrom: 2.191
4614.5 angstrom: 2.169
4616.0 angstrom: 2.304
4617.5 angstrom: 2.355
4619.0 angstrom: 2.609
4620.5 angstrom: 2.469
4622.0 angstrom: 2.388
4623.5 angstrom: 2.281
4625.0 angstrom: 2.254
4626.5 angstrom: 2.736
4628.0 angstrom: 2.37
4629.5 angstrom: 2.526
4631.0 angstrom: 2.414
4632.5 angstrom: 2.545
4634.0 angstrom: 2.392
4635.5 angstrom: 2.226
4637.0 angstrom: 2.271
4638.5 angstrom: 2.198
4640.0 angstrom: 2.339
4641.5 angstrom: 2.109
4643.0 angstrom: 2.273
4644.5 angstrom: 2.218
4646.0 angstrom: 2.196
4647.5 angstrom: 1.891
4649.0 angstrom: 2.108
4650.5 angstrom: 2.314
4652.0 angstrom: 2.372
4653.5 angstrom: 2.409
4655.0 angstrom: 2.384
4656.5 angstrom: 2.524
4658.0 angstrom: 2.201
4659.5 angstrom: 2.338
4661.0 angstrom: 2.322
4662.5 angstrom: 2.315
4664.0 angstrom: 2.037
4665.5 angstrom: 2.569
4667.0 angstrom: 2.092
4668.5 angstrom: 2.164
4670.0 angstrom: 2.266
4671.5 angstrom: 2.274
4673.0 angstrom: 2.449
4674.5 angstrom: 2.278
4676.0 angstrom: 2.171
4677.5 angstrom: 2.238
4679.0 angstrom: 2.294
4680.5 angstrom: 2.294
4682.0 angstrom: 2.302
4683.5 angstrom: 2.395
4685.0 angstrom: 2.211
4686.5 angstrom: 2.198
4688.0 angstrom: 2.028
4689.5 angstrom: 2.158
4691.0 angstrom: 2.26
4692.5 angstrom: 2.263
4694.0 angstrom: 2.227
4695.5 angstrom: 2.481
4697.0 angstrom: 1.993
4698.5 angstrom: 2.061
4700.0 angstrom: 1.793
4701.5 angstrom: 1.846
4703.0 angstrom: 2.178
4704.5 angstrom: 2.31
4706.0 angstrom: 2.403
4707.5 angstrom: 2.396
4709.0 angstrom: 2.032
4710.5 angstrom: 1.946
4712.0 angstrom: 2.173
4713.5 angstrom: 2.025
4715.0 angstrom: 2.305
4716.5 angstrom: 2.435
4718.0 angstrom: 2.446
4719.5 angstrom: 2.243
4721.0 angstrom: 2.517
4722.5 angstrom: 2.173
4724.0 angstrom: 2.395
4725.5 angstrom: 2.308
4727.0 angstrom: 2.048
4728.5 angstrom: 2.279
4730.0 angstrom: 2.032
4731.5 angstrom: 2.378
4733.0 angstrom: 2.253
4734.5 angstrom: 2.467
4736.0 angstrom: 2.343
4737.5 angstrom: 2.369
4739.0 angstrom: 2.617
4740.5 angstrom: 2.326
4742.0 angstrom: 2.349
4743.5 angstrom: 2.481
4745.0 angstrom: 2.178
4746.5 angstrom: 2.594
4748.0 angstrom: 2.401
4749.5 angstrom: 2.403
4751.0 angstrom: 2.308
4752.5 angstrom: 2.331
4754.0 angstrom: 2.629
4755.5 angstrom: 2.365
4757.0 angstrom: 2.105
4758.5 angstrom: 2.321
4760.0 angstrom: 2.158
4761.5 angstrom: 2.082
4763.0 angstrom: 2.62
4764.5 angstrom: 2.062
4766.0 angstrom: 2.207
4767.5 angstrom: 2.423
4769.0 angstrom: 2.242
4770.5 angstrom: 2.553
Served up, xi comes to 6.6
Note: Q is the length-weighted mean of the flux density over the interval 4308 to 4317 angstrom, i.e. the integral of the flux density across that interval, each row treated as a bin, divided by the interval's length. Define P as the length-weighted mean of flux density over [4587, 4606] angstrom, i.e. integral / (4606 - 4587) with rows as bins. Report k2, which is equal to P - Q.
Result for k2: 0.8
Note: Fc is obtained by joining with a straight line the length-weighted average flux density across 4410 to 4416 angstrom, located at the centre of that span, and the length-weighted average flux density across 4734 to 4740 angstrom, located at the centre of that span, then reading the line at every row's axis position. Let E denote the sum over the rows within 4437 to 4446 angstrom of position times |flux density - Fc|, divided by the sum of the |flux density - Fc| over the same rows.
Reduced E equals 4441.3 angstrom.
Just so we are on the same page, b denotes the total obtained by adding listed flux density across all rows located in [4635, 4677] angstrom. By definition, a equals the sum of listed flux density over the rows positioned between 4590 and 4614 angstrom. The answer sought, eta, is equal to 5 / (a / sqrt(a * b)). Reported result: 6.5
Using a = 37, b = 63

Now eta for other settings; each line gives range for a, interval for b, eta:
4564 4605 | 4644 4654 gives 2.5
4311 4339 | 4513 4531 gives 4.4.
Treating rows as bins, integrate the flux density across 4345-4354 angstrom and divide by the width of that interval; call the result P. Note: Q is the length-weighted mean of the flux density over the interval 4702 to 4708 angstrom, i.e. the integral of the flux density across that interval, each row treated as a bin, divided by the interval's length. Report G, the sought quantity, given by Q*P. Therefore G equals 4.1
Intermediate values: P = 1.80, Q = 2.30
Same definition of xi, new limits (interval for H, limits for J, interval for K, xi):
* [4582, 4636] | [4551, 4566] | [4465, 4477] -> 6.4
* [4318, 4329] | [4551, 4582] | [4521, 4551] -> 7.0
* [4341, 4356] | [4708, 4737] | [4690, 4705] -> 7.0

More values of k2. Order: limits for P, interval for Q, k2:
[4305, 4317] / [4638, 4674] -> -0.8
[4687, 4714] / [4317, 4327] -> 0.3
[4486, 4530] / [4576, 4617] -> -0.1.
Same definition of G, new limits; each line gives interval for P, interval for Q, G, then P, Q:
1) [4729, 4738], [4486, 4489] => 5.3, 2.30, 2.29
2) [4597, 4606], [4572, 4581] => 5.6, 2.35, 2.39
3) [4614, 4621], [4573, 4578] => 5.8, 2.39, 2.45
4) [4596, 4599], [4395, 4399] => 4.7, 2.33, 2.02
